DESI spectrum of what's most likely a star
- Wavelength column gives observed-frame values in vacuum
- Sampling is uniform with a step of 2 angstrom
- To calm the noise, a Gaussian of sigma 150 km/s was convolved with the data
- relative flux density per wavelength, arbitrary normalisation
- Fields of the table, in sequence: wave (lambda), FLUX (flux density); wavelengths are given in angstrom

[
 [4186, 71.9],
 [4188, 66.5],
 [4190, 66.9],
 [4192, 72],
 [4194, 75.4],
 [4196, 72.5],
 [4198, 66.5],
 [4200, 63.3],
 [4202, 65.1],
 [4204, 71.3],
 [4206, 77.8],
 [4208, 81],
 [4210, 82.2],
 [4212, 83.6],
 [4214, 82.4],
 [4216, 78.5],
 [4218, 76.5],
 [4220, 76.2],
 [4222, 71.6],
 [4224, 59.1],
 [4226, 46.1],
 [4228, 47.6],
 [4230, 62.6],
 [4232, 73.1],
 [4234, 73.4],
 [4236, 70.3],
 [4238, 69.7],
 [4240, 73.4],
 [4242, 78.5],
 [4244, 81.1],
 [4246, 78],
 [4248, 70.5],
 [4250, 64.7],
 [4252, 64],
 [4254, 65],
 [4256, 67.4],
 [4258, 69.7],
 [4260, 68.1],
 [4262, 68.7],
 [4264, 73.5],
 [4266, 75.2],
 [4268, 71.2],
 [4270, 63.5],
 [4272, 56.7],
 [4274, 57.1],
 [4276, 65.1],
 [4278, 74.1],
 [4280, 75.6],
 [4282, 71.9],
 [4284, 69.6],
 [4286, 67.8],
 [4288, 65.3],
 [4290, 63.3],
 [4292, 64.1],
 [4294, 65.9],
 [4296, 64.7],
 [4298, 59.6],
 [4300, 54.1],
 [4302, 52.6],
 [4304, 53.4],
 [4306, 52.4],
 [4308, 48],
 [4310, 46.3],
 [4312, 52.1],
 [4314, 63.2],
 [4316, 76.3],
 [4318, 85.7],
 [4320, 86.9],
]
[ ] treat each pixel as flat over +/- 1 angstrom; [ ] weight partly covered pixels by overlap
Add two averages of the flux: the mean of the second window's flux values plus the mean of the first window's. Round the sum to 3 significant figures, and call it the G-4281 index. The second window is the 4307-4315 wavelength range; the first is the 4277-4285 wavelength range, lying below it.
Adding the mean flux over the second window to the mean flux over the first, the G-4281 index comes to 125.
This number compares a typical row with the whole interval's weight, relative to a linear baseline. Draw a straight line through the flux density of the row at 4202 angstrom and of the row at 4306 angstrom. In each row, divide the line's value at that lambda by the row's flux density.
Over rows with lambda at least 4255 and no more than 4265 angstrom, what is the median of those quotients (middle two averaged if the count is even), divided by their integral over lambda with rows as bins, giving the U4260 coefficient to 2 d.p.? 0.10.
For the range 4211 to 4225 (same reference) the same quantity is 0.07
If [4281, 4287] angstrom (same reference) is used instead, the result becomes 0.17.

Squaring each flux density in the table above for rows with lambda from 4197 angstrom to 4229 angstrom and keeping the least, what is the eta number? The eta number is 2125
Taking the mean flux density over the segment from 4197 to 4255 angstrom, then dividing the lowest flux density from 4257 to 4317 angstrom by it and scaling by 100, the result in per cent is 65.4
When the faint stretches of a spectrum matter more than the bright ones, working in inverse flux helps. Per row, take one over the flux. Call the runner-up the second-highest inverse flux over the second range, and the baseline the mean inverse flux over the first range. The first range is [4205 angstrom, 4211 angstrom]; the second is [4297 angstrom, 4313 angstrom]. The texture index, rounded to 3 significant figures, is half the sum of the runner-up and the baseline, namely 0.0166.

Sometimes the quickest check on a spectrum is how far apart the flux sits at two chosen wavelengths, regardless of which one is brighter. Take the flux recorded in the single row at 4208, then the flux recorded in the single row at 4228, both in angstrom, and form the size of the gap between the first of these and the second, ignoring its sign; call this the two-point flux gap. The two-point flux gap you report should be 33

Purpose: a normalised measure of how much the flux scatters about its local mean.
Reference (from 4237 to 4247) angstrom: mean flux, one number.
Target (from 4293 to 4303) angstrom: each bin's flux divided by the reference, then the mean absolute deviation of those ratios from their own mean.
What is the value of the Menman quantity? 0.063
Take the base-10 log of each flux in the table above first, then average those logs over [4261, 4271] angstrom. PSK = 1.85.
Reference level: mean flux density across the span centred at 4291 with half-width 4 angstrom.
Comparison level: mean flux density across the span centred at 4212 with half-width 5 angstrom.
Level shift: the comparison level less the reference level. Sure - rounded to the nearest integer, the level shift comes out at 17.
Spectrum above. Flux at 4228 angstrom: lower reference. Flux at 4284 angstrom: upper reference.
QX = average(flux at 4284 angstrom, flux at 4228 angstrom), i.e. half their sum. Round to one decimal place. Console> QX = 58.6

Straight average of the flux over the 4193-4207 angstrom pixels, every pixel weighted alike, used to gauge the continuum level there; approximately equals 70.3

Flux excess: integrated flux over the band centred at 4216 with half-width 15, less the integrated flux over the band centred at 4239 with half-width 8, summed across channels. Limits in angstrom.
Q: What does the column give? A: 928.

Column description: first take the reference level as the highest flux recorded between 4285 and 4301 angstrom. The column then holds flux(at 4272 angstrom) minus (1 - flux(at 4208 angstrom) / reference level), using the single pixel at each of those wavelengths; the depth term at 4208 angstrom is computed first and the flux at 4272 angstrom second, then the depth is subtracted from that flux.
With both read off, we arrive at 57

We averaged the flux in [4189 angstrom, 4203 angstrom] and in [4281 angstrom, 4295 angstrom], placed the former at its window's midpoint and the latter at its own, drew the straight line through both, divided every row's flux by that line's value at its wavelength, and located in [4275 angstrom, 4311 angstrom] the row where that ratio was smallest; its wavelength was 4310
